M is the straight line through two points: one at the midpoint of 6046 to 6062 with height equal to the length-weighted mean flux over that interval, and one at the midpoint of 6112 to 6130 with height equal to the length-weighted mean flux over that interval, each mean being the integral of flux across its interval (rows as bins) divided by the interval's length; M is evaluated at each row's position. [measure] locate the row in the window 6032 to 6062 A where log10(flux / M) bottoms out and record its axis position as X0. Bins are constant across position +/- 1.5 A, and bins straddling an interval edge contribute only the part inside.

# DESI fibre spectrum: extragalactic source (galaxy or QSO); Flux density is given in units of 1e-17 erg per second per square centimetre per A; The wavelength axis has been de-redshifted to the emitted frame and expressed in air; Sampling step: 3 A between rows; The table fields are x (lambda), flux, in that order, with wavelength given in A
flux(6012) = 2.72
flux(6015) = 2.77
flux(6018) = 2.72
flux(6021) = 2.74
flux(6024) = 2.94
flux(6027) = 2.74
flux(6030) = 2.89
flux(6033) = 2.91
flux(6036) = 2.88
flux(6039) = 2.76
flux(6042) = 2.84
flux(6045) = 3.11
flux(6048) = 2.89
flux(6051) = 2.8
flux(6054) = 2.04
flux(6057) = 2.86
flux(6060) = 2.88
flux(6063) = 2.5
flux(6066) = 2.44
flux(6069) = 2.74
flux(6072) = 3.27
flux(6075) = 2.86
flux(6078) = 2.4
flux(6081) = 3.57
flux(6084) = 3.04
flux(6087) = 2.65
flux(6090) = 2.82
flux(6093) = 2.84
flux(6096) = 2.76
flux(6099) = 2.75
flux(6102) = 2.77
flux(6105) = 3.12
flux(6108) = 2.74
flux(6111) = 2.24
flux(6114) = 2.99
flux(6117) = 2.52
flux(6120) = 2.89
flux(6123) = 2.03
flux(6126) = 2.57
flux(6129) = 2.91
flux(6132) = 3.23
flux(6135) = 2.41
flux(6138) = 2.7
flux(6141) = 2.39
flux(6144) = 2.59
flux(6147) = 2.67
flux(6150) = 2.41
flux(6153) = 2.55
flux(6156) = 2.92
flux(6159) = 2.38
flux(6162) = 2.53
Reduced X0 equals 6054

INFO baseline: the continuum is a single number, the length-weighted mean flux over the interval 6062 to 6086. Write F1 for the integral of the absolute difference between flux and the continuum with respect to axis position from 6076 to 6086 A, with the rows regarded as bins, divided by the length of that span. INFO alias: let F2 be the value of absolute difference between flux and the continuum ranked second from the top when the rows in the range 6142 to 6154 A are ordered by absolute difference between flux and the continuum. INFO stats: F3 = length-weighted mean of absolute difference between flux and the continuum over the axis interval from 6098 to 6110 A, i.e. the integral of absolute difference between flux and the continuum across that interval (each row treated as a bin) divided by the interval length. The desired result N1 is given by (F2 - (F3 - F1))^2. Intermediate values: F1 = 0.42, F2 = 0.31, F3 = 0.16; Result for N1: 0.31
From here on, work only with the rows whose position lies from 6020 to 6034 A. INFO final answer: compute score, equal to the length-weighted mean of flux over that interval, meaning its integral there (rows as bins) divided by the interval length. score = 2.85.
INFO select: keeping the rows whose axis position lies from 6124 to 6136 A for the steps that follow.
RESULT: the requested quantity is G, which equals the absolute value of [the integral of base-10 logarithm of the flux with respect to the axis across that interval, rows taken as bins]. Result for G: 5.3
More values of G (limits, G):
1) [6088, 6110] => 9.9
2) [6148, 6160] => 4.9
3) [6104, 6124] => 8.4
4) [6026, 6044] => 8.2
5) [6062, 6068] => 2.4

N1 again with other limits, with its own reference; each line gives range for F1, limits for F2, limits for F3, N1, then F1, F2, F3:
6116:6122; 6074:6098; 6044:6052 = 0.33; 0.23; 0.46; 0.11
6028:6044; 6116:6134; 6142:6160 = 0.02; 0.05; 0.37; 0.29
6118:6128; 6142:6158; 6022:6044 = 0.36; 0.36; 0.31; 0.07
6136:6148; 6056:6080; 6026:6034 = 0.40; 0.28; 0.42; 0.07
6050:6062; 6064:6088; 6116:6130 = 0.14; 0.24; 0.46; 0.32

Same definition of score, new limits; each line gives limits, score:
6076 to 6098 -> 2.87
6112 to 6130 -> 2.63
